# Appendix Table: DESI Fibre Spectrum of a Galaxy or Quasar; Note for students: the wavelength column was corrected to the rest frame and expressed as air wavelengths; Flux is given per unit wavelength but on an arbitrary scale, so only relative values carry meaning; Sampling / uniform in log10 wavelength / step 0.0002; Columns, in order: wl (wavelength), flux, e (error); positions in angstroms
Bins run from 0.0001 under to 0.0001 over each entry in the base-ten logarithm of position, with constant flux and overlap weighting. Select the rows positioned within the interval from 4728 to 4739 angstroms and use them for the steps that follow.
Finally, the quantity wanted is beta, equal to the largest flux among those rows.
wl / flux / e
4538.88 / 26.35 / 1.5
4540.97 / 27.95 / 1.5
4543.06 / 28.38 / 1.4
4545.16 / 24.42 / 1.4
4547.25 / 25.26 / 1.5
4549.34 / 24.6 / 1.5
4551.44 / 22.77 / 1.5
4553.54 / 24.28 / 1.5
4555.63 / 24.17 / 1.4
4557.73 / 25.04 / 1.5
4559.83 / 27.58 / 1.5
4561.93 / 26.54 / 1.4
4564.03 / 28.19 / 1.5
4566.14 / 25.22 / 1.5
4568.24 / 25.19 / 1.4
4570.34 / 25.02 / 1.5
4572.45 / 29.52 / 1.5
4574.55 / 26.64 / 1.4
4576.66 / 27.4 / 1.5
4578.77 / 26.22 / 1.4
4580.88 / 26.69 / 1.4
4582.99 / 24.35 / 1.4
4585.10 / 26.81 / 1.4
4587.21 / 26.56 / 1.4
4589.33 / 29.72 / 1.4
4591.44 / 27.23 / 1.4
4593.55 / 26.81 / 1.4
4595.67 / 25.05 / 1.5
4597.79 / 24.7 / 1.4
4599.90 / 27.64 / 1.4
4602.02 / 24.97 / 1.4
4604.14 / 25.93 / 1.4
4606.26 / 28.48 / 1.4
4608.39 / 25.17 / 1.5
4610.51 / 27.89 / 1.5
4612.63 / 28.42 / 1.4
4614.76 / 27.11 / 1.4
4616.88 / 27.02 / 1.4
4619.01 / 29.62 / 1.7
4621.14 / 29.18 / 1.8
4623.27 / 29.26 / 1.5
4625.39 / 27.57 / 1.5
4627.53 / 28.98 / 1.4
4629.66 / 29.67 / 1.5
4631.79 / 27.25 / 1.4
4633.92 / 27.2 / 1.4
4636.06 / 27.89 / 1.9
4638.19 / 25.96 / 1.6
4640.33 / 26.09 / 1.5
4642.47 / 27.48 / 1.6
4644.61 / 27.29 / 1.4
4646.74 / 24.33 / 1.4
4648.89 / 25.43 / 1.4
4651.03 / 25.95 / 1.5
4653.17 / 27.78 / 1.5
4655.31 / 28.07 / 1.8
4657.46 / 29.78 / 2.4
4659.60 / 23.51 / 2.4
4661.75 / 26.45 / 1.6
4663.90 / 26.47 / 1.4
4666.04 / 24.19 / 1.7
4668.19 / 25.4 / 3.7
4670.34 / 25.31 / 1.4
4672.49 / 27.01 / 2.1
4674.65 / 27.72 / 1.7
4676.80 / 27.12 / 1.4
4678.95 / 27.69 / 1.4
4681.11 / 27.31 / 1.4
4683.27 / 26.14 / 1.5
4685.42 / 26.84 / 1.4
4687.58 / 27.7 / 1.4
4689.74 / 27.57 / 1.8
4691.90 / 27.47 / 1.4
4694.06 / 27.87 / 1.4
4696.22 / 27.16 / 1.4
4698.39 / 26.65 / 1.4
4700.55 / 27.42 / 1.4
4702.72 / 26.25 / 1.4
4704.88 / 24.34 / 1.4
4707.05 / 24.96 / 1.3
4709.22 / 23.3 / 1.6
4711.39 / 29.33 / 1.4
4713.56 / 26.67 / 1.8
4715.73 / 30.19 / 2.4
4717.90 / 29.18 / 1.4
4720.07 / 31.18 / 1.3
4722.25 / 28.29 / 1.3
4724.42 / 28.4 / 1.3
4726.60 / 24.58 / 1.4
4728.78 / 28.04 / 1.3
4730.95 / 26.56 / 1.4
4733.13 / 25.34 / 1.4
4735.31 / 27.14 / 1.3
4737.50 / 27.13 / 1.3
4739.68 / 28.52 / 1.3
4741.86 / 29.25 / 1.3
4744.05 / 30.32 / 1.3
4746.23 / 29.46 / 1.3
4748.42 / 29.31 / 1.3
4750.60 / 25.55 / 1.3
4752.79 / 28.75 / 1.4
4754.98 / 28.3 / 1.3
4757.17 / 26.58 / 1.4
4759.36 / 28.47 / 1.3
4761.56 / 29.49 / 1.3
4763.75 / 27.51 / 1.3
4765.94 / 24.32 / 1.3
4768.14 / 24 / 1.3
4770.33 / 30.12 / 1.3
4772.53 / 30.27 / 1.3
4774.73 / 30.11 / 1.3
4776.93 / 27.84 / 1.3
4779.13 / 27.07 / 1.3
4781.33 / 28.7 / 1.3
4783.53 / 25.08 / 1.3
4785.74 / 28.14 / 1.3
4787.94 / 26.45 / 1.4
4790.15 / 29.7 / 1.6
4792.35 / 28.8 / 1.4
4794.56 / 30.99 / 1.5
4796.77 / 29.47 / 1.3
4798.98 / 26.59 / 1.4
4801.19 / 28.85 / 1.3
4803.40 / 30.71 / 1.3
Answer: 28.04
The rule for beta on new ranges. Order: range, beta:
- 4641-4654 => 27.78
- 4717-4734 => 31.18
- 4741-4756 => 30.32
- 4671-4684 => 27.72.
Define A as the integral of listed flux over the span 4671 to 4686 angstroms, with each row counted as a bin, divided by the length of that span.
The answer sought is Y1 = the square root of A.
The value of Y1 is 5.20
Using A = 27.1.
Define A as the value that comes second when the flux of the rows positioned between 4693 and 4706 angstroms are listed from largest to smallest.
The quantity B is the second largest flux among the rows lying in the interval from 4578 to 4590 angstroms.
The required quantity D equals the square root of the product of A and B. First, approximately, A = 27.42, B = 26.81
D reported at 27.1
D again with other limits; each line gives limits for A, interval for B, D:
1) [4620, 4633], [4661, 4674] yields 27.8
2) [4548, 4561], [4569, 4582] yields 26.2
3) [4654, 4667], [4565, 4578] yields 27.7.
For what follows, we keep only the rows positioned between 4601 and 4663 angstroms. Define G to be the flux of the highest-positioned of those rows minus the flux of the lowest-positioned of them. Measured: 1.5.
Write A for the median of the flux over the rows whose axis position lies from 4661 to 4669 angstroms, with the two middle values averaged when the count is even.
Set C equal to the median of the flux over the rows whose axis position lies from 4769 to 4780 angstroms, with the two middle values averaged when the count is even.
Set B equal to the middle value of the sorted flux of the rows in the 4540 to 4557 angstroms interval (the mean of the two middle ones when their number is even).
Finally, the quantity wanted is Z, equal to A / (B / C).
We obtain 31.8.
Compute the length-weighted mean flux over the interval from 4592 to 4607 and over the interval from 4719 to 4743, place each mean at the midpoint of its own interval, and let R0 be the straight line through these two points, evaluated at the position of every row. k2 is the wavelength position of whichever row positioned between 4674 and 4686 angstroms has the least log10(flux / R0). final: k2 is 4683.27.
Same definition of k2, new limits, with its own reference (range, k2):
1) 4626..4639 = 4638.19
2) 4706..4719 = 4709.22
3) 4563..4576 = 4570.34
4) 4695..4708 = 4704.88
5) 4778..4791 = 4783.53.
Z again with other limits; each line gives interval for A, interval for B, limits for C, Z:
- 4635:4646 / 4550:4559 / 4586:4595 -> 30.4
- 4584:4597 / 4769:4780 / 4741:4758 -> 25.8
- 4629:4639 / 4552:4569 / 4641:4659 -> 29.6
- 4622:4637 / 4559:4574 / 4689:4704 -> 28.8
